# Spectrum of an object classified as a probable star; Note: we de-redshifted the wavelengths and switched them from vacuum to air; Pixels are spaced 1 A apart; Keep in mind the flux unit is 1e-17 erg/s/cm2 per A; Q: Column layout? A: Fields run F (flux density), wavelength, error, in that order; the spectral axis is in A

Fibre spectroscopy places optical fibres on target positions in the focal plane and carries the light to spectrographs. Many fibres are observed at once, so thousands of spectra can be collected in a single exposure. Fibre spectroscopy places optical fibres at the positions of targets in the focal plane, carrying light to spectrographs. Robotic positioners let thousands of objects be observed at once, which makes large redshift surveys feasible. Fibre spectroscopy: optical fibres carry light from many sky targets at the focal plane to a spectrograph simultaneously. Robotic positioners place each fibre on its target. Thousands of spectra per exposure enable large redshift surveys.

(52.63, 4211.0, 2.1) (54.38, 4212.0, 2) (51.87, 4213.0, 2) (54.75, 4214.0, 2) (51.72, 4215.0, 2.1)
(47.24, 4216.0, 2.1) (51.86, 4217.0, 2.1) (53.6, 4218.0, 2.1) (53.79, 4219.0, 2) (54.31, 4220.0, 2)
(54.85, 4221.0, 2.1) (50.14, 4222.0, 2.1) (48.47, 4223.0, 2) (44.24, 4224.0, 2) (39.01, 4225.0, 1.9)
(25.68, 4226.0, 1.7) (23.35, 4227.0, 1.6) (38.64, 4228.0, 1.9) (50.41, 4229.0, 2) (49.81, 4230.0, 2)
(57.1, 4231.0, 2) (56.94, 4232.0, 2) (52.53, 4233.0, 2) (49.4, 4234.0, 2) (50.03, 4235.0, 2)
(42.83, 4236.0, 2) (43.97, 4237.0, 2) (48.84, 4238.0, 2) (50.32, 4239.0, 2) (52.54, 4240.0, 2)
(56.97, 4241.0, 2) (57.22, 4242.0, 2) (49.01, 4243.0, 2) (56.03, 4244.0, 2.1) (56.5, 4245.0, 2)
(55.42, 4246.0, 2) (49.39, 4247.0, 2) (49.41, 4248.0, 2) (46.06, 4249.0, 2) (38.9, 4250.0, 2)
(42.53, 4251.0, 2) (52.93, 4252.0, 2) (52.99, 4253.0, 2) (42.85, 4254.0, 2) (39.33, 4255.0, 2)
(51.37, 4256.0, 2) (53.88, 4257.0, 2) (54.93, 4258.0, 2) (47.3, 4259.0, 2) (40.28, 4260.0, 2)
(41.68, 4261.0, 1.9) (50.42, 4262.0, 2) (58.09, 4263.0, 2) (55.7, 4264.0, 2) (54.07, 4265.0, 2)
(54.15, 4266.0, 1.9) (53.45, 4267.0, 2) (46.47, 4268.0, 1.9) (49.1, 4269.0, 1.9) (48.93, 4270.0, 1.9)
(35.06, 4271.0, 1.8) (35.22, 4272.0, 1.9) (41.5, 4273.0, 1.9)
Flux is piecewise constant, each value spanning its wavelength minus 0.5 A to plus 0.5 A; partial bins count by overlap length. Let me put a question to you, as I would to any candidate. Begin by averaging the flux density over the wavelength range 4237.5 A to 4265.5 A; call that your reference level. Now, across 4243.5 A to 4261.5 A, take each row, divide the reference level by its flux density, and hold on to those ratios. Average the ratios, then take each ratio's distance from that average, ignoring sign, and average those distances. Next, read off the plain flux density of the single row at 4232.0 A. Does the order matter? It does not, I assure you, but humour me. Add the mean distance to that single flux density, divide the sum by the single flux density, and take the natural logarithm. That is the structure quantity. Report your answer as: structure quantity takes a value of 0.0021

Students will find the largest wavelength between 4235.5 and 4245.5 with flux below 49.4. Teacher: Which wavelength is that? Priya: 4243.0 A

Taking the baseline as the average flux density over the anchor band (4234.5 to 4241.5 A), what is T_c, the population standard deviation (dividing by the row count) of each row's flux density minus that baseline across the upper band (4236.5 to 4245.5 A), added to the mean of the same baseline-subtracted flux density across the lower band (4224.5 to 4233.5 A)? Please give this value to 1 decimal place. -1.2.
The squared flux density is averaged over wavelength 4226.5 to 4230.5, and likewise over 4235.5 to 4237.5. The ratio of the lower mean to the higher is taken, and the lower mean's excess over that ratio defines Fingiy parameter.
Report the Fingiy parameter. 1764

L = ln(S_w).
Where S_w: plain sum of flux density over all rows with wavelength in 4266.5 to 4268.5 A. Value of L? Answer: 4.60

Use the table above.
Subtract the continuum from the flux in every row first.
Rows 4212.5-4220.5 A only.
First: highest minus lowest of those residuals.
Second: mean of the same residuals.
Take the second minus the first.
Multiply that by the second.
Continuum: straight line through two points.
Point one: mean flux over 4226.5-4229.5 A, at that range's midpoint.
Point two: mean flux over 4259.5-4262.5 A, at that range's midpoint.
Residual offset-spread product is 161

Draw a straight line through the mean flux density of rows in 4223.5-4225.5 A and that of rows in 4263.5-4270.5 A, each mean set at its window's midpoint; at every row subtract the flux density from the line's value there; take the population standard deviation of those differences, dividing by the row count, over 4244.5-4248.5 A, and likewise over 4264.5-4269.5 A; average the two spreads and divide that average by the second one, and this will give 1.0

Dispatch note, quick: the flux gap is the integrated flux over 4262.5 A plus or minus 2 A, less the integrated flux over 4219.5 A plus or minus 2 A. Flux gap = -11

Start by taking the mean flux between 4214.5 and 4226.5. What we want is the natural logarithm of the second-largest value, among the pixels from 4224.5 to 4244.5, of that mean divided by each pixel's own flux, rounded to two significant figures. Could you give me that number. 0.62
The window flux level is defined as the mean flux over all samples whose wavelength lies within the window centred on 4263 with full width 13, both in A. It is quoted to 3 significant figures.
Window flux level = 50.7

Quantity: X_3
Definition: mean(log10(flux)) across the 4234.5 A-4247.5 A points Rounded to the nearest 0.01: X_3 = 1.71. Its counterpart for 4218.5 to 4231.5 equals 1.64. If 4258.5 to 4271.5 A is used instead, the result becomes 1.68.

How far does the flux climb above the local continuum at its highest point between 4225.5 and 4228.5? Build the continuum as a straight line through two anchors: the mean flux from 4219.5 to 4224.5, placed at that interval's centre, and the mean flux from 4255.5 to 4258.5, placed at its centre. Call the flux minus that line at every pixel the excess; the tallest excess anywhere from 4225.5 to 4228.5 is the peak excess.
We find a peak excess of -12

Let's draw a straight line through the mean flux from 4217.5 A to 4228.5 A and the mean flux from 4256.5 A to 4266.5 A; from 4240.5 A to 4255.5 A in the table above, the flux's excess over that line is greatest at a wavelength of 4242.0 A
